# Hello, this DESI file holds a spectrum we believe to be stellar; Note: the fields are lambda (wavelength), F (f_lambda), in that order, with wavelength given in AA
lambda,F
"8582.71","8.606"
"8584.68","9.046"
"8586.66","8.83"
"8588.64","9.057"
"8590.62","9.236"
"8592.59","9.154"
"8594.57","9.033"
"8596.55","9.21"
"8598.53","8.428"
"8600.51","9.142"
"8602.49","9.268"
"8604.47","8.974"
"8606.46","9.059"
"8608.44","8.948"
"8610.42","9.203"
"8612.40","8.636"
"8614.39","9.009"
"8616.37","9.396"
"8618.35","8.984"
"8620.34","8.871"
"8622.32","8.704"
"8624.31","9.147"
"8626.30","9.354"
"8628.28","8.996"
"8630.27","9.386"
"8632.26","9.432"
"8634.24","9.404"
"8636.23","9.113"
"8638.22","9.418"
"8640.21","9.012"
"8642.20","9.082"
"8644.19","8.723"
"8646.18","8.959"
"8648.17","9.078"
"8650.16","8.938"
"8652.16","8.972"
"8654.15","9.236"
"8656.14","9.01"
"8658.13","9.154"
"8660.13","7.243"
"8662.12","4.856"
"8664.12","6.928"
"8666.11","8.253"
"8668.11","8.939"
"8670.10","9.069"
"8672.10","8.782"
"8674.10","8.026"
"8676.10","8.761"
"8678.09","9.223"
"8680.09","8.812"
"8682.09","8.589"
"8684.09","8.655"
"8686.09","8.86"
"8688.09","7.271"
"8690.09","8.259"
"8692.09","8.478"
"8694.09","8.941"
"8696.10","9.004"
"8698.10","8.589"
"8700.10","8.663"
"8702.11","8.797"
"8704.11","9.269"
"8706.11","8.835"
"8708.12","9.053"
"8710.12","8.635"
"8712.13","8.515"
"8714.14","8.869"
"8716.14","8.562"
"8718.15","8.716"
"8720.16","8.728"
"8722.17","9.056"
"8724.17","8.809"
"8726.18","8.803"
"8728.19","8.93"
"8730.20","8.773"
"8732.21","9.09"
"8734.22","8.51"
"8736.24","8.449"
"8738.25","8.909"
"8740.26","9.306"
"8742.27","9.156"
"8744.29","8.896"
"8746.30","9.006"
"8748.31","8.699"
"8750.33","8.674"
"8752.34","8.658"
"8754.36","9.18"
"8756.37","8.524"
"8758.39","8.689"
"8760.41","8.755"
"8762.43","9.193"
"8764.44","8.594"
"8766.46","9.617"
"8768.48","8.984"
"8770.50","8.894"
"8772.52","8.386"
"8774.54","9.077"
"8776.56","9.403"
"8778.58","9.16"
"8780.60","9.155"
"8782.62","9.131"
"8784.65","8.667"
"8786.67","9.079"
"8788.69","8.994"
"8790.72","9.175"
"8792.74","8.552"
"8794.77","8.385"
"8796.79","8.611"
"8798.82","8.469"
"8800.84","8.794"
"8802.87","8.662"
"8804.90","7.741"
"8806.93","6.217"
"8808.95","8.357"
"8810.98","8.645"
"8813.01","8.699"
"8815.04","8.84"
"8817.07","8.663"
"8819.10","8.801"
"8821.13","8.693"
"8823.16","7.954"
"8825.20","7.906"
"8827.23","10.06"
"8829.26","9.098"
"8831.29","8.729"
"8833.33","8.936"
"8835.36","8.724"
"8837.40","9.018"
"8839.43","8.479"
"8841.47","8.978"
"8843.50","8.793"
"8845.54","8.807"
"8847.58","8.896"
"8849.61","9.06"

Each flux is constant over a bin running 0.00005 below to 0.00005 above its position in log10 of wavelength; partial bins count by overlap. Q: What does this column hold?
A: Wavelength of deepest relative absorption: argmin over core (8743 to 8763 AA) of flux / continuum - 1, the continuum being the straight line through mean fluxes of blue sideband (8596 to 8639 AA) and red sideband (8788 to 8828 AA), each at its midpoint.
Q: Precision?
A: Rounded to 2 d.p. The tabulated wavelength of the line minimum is 8756.37 AA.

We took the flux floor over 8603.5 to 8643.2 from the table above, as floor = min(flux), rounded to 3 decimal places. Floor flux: 8.636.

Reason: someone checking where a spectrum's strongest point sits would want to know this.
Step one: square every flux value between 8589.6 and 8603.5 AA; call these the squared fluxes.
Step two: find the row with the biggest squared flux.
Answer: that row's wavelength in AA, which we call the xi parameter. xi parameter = 8602.49 AA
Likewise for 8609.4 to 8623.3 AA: 8616.37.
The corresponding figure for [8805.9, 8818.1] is 8815.04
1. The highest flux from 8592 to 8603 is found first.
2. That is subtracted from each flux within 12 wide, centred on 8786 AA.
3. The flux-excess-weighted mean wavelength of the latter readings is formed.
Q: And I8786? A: 8785.6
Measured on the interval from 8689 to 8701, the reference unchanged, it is 8694.4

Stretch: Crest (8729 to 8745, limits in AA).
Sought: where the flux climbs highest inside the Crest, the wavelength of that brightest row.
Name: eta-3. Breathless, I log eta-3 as 8740.26 AA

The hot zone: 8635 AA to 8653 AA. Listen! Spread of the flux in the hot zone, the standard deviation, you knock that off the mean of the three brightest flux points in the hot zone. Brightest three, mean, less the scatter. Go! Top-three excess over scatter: 9.0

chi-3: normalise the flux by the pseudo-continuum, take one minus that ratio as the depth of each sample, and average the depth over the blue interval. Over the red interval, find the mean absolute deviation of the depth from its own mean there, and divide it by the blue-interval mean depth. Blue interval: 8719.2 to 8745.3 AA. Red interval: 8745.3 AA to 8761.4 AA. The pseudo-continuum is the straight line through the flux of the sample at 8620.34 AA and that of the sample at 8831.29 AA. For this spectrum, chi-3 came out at -2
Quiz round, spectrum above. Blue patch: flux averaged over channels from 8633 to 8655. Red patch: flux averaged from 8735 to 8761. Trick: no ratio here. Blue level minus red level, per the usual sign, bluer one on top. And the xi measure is 0.25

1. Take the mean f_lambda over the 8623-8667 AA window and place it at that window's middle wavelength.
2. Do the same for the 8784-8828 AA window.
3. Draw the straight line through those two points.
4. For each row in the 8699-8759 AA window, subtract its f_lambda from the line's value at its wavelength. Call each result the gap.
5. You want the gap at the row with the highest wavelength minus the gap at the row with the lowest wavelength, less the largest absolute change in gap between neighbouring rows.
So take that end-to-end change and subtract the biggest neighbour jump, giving -0.74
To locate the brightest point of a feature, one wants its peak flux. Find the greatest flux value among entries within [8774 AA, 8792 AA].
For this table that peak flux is 9.403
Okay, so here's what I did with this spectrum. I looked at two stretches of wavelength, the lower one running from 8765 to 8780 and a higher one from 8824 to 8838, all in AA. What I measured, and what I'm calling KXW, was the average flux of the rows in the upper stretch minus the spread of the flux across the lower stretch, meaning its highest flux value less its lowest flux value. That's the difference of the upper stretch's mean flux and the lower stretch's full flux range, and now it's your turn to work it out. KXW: 7.7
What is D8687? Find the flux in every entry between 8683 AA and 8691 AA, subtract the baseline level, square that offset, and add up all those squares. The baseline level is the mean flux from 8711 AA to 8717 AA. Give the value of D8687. 2.1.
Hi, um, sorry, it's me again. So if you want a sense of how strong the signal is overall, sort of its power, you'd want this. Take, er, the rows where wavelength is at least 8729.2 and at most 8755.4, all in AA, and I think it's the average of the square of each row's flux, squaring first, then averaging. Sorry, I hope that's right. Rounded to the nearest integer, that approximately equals 79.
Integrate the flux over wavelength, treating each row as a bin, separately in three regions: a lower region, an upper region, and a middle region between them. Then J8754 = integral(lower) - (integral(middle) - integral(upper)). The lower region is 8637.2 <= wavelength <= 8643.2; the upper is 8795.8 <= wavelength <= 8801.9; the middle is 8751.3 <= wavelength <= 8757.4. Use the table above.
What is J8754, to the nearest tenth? 54.0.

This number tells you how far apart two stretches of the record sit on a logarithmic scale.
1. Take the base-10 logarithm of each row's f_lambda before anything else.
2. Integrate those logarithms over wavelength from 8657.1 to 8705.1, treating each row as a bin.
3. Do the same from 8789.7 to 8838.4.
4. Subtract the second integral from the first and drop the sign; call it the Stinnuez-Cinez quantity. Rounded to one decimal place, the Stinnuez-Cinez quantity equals 1.2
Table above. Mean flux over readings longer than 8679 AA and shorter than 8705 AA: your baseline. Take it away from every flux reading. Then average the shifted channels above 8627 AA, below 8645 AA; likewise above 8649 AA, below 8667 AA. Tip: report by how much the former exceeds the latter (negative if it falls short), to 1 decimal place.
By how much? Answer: 1.1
